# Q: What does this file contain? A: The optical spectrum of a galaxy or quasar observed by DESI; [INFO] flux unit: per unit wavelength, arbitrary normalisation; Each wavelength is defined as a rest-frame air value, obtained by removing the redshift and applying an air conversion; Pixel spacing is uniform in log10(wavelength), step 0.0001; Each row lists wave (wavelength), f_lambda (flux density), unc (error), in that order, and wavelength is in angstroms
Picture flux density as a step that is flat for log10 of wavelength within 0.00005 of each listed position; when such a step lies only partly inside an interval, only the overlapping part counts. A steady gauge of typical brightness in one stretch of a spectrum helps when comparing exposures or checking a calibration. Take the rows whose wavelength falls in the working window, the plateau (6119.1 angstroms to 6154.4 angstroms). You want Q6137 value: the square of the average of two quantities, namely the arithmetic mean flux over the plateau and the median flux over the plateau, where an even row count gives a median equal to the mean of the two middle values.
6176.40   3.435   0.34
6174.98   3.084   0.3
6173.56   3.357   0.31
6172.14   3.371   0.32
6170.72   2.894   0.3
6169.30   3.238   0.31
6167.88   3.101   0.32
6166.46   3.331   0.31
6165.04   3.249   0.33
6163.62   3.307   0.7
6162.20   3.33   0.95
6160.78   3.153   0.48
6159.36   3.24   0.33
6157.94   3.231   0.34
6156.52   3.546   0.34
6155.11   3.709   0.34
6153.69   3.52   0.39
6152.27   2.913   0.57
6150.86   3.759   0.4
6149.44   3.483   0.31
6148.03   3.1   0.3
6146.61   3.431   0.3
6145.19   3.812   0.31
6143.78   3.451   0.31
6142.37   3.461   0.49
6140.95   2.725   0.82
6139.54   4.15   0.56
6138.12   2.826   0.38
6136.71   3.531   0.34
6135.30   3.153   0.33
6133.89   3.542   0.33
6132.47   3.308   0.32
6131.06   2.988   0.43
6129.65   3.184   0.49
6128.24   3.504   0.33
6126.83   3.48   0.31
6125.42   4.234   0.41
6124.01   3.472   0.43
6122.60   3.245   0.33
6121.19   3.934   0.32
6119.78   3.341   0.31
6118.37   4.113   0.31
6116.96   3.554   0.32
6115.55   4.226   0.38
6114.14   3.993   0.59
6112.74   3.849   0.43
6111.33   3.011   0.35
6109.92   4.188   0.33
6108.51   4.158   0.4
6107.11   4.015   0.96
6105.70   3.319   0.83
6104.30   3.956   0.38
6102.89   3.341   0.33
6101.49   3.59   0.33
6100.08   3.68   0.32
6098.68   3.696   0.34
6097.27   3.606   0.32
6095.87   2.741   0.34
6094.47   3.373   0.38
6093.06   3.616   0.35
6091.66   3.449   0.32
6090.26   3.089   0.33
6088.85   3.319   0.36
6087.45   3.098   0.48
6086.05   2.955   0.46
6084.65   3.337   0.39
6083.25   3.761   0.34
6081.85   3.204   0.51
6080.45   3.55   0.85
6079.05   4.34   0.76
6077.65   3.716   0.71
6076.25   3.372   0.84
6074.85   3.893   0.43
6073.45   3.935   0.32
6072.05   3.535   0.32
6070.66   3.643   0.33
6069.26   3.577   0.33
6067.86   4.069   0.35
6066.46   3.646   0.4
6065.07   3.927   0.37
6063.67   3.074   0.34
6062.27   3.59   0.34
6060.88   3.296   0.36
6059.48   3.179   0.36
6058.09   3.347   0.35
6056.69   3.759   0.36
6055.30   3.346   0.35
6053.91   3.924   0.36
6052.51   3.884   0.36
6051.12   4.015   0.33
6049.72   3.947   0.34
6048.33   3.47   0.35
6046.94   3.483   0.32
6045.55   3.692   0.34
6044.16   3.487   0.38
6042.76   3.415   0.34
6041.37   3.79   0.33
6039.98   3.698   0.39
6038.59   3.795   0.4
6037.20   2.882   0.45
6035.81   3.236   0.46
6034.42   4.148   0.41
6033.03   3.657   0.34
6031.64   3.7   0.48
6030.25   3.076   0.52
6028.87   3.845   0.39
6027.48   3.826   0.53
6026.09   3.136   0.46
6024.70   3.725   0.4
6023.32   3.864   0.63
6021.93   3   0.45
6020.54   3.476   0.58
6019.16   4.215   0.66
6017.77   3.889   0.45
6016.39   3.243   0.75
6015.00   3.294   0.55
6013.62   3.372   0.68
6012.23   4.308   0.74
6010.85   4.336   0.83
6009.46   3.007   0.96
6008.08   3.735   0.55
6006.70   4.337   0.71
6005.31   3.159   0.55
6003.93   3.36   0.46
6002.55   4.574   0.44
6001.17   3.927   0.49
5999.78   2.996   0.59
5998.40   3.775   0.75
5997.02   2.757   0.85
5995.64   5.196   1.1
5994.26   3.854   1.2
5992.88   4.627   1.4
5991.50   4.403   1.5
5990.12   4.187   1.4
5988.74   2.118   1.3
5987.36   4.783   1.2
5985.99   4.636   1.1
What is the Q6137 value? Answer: 11.8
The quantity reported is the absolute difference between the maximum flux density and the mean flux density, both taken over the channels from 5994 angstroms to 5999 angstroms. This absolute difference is 1.3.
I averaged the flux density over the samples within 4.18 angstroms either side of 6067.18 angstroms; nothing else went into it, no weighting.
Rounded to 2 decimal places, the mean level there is 3.66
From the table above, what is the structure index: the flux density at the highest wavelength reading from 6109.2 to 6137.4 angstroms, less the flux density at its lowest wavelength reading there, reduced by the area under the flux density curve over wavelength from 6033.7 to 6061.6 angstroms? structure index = -101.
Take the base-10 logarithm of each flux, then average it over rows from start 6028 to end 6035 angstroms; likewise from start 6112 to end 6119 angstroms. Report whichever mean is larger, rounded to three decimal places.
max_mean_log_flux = 0.595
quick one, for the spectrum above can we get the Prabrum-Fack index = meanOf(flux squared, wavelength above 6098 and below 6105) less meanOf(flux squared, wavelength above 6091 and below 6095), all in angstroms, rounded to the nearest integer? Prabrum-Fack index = 1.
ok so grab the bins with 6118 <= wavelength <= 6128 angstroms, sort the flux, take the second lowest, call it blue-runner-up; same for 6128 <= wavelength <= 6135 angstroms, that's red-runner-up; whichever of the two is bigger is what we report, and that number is 3.34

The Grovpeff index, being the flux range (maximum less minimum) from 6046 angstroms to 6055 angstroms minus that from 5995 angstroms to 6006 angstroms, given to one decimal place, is -1.9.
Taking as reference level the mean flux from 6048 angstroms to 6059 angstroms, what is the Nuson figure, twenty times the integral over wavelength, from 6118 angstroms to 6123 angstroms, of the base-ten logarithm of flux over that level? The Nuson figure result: -1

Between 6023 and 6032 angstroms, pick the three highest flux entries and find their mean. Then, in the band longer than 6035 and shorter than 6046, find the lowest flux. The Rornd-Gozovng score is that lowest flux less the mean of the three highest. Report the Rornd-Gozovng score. -0.96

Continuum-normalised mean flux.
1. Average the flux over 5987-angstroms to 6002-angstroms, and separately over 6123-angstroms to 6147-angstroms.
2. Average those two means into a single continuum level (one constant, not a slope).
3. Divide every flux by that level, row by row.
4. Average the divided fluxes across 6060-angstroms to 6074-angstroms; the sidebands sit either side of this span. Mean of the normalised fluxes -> 0.99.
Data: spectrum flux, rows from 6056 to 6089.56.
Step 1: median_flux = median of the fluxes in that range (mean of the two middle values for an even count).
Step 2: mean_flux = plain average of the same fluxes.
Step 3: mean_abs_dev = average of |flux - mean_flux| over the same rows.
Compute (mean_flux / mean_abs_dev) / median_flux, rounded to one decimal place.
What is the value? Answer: 3.6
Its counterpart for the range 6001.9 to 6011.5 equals 1.9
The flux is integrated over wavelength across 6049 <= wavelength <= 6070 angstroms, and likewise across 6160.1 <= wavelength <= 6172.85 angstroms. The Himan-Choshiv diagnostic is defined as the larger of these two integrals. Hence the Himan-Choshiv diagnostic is 76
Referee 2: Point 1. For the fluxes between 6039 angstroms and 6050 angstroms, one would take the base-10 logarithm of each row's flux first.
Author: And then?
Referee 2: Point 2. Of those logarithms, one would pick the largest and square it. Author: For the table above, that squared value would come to 0.356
